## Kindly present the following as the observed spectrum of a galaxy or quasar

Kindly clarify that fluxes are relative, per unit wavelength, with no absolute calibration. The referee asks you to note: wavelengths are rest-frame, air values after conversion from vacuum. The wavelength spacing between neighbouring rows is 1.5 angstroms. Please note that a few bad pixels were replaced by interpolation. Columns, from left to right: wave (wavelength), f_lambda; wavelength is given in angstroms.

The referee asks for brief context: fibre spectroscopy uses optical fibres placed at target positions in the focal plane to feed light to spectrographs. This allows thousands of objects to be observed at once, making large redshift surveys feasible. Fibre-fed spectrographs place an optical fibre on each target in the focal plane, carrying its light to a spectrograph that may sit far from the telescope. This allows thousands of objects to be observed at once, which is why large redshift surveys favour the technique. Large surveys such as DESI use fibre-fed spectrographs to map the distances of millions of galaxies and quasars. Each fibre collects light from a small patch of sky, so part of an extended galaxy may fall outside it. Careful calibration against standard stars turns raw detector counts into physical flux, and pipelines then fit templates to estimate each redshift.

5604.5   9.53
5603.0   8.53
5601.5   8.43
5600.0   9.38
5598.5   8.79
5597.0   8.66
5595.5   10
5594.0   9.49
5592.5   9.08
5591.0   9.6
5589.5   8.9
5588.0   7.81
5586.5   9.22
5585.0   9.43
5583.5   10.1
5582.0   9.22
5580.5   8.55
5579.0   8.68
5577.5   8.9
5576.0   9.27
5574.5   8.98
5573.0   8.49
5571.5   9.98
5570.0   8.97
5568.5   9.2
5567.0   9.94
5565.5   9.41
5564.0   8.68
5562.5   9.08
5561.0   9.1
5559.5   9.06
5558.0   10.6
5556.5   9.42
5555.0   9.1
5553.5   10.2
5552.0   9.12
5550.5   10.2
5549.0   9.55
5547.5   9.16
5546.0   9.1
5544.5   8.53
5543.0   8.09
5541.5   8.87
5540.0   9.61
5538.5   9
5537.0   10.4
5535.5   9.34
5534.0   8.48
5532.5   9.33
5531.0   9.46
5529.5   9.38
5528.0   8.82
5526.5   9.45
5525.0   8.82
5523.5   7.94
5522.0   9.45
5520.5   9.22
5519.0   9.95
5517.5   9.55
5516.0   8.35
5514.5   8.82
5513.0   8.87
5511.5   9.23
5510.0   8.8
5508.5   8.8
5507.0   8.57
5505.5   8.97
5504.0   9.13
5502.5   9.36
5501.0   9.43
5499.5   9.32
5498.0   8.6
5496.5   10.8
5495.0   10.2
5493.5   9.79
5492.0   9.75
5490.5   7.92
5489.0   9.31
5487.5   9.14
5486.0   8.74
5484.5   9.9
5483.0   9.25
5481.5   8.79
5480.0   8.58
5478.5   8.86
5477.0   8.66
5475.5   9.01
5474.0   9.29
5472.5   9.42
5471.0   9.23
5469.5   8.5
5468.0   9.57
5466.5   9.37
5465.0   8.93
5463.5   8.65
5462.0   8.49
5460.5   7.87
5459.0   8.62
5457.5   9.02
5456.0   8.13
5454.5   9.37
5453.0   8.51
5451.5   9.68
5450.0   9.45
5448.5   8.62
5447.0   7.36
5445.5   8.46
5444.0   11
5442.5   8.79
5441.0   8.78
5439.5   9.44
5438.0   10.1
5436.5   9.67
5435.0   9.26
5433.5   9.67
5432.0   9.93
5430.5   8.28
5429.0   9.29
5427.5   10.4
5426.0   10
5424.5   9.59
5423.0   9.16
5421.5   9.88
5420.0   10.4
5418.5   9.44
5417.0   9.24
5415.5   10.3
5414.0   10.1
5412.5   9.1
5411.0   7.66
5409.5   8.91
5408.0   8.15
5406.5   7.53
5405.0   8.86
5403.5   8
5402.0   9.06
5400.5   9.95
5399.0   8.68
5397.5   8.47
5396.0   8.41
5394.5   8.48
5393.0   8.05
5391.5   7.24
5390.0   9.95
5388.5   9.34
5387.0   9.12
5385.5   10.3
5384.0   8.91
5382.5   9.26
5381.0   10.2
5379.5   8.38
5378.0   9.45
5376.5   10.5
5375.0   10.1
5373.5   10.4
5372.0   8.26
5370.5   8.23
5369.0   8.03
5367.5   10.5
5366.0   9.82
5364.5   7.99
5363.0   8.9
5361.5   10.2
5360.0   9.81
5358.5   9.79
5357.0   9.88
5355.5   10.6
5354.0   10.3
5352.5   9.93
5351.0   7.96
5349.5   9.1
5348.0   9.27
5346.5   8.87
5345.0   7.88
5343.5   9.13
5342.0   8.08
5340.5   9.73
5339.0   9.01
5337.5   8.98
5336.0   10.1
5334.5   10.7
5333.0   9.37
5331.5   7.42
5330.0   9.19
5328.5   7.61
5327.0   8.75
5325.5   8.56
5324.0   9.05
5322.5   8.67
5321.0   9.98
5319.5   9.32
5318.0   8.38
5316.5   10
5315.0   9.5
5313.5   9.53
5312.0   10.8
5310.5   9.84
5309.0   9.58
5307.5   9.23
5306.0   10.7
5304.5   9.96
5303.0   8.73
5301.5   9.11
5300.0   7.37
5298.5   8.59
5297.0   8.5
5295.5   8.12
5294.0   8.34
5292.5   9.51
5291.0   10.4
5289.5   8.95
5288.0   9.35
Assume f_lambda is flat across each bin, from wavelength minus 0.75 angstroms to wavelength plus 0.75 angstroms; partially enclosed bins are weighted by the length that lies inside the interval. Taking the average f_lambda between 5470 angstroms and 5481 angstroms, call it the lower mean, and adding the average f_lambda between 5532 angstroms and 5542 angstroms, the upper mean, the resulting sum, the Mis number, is 18.3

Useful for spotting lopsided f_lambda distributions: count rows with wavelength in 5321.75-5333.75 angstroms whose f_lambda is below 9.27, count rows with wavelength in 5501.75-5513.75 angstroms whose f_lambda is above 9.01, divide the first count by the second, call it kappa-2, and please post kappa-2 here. 2.3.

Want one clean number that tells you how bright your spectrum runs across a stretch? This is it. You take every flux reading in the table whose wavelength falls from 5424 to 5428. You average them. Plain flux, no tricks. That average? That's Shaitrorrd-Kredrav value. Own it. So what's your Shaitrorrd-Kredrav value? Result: 10.0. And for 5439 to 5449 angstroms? 8.9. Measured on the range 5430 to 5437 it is 9.4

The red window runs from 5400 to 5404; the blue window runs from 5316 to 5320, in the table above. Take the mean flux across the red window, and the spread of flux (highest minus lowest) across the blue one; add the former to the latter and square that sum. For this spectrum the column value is 113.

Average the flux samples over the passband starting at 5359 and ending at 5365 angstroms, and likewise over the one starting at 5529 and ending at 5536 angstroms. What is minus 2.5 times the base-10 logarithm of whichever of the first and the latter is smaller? -2.41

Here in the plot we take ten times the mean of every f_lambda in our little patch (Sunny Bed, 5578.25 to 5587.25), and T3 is 92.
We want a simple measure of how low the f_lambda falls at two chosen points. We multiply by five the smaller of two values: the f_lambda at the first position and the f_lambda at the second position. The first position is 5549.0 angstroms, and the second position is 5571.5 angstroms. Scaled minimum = 48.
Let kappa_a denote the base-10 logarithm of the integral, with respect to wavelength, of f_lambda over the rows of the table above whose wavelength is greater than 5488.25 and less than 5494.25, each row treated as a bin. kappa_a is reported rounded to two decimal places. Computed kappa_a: 1.74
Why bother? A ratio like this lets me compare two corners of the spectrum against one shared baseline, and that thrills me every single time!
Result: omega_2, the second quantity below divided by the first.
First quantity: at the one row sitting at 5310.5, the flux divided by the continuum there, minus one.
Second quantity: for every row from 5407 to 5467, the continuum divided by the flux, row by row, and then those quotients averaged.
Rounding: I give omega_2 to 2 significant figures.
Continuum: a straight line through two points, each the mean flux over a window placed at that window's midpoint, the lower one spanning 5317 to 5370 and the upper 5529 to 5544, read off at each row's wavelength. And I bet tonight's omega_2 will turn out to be 14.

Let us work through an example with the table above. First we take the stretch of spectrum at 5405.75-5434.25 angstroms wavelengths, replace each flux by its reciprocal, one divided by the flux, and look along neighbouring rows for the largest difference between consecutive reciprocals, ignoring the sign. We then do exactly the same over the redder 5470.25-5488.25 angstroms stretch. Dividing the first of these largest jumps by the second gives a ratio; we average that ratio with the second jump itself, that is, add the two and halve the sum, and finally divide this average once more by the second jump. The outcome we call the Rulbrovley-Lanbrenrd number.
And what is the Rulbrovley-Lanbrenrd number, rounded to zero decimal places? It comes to 58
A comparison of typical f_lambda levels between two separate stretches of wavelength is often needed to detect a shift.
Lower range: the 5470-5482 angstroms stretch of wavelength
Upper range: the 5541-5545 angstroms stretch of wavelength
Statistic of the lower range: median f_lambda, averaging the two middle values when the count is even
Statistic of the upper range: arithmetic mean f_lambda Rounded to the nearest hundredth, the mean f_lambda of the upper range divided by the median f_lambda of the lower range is 0.95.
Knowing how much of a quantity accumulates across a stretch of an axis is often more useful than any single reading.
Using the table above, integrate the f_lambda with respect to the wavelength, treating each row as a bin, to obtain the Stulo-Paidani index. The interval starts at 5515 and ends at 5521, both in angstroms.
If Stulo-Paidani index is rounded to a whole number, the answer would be 56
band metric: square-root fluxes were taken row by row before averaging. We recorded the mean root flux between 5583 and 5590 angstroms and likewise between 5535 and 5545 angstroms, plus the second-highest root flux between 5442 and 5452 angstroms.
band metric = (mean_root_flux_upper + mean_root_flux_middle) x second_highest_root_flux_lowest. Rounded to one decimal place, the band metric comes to 18.8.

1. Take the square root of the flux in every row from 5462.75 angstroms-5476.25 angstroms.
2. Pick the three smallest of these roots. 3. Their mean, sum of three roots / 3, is 2.948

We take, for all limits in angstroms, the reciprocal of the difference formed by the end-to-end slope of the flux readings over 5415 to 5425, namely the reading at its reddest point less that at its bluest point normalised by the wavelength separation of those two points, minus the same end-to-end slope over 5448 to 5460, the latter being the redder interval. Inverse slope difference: -13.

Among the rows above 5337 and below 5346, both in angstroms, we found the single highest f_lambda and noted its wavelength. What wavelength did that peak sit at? 5340.5 angstroms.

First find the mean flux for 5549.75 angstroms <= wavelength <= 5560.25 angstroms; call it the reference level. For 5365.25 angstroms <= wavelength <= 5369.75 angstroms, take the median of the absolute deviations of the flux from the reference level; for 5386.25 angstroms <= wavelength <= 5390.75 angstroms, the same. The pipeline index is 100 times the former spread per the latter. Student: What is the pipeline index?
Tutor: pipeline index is 250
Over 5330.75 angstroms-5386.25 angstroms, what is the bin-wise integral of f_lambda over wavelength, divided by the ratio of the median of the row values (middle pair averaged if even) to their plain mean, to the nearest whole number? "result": 516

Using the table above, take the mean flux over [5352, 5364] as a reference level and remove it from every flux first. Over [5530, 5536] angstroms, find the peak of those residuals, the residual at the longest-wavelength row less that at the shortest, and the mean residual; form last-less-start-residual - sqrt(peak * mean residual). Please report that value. -0.7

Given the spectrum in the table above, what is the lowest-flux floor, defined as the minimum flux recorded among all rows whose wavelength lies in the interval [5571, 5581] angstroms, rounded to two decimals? 8.49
